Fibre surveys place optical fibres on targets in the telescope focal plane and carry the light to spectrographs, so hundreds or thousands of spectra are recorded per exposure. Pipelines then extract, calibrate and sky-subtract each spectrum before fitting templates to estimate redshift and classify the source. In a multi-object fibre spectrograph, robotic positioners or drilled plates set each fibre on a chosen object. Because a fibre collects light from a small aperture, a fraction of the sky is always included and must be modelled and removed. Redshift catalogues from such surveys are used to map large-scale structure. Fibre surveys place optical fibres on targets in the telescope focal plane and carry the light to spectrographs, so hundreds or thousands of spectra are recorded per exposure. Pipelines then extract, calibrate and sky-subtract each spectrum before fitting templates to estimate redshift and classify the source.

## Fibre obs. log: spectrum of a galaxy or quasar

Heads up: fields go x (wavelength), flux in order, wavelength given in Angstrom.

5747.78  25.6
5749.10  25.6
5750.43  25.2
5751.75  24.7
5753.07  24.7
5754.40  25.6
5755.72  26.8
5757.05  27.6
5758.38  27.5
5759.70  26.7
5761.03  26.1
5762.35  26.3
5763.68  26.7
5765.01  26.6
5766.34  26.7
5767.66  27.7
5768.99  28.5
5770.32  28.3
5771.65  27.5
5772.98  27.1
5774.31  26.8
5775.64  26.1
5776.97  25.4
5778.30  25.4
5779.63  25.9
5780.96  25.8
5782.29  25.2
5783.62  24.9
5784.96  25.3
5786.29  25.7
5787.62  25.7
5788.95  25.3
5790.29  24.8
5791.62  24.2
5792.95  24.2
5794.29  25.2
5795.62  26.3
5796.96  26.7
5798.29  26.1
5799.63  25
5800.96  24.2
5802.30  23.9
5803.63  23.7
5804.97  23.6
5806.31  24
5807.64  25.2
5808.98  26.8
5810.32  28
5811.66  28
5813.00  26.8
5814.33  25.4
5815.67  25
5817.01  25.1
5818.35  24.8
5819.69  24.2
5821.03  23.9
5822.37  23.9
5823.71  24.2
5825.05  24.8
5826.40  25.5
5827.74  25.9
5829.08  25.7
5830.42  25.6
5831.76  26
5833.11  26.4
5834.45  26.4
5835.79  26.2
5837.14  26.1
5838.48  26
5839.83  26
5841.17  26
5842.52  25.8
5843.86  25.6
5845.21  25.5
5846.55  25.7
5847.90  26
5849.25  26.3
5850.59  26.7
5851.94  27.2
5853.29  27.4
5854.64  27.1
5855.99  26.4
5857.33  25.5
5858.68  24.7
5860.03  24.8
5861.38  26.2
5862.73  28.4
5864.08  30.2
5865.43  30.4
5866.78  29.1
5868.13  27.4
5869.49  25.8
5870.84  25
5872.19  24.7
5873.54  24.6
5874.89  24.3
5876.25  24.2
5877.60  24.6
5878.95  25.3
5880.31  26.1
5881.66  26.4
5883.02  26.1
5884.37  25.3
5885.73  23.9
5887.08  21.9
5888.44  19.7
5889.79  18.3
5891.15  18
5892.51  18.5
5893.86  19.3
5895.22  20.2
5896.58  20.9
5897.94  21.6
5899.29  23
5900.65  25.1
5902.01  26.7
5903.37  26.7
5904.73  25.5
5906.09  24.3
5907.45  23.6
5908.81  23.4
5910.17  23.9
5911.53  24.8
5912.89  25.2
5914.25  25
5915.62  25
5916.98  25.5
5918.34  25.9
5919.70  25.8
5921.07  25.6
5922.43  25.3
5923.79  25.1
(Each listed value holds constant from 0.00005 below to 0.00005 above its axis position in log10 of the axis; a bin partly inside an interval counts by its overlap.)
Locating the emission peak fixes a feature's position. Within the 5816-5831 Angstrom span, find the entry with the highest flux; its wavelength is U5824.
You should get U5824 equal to 5827.74 Angstrom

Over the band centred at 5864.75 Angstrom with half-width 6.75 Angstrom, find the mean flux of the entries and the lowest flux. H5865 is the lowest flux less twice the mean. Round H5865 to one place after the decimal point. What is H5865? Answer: -29.7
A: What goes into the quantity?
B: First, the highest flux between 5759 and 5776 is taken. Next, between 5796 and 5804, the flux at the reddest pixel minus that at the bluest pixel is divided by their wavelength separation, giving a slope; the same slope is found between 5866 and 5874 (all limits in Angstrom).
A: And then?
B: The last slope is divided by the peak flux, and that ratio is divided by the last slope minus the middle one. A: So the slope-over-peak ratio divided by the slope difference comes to 0.11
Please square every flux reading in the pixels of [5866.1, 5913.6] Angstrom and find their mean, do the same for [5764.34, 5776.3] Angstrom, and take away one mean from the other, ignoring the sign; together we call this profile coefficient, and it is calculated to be 169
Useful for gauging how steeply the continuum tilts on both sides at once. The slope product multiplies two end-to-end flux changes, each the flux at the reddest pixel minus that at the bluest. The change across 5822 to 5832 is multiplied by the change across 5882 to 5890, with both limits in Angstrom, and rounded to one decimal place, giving -16.4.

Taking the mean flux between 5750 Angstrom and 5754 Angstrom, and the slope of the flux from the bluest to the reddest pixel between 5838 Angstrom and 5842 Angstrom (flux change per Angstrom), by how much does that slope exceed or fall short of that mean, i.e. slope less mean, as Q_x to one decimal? -24.9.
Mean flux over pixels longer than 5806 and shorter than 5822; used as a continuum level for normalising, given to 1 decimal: 25.6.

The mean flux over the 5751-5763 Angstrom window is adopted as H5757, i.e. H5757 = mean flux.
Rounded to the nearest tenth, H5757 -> 26.2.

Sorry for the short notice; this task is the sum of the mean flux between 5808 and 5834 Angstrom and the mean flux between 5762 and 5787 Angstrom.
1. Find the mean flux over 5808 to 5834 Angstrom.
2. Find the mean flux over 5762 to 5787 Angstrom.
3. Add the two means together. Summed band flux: 52.0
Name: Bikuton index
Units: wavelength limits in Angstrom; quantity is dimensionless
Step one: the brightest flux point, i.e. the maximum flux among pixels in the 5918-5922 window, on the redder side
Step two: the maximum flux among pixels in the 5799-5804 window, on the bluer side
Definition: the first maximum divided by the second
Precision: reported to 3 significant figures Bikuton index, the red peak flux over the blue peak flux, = 1.04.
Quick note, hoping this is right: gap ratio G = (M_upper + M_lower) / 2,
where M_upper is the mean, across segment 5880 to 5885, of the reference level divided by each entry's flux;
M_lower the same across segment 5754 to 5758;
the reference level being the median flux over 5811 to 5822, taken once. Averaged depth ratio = 0.95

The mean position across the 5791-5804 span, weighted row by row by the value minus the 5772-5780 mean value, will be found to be 5798.5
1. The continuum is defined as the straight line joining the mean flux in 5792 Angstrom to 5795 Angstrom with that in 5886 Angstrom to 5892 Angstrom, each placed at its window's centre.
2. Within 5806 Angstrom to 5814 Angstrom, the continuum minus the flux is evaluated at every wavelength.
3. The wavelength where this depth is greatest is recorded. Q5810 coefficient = 5806.31 Angstrom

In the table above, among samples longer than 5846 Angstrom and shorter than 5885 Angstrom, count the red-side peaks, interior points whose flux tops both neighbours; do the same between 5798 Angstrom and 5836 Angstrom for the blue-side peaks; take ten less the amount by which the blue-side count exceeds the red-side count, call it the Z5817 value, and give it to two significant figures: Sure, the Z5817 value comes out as 11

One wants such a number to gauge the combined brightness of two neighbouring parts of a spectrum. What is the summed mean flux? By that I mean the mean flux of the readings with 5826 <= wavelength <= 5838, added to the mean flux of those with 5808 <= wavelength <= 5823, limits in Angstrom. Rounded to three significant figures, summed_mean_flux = 51.6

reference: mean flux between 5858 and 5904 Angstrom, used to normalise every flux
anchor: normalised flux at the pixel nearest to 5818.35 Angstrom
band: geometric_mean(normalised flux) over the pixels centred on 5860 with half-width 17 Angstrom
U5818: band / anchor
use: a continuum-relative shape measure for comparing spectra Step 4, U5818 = 1.06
